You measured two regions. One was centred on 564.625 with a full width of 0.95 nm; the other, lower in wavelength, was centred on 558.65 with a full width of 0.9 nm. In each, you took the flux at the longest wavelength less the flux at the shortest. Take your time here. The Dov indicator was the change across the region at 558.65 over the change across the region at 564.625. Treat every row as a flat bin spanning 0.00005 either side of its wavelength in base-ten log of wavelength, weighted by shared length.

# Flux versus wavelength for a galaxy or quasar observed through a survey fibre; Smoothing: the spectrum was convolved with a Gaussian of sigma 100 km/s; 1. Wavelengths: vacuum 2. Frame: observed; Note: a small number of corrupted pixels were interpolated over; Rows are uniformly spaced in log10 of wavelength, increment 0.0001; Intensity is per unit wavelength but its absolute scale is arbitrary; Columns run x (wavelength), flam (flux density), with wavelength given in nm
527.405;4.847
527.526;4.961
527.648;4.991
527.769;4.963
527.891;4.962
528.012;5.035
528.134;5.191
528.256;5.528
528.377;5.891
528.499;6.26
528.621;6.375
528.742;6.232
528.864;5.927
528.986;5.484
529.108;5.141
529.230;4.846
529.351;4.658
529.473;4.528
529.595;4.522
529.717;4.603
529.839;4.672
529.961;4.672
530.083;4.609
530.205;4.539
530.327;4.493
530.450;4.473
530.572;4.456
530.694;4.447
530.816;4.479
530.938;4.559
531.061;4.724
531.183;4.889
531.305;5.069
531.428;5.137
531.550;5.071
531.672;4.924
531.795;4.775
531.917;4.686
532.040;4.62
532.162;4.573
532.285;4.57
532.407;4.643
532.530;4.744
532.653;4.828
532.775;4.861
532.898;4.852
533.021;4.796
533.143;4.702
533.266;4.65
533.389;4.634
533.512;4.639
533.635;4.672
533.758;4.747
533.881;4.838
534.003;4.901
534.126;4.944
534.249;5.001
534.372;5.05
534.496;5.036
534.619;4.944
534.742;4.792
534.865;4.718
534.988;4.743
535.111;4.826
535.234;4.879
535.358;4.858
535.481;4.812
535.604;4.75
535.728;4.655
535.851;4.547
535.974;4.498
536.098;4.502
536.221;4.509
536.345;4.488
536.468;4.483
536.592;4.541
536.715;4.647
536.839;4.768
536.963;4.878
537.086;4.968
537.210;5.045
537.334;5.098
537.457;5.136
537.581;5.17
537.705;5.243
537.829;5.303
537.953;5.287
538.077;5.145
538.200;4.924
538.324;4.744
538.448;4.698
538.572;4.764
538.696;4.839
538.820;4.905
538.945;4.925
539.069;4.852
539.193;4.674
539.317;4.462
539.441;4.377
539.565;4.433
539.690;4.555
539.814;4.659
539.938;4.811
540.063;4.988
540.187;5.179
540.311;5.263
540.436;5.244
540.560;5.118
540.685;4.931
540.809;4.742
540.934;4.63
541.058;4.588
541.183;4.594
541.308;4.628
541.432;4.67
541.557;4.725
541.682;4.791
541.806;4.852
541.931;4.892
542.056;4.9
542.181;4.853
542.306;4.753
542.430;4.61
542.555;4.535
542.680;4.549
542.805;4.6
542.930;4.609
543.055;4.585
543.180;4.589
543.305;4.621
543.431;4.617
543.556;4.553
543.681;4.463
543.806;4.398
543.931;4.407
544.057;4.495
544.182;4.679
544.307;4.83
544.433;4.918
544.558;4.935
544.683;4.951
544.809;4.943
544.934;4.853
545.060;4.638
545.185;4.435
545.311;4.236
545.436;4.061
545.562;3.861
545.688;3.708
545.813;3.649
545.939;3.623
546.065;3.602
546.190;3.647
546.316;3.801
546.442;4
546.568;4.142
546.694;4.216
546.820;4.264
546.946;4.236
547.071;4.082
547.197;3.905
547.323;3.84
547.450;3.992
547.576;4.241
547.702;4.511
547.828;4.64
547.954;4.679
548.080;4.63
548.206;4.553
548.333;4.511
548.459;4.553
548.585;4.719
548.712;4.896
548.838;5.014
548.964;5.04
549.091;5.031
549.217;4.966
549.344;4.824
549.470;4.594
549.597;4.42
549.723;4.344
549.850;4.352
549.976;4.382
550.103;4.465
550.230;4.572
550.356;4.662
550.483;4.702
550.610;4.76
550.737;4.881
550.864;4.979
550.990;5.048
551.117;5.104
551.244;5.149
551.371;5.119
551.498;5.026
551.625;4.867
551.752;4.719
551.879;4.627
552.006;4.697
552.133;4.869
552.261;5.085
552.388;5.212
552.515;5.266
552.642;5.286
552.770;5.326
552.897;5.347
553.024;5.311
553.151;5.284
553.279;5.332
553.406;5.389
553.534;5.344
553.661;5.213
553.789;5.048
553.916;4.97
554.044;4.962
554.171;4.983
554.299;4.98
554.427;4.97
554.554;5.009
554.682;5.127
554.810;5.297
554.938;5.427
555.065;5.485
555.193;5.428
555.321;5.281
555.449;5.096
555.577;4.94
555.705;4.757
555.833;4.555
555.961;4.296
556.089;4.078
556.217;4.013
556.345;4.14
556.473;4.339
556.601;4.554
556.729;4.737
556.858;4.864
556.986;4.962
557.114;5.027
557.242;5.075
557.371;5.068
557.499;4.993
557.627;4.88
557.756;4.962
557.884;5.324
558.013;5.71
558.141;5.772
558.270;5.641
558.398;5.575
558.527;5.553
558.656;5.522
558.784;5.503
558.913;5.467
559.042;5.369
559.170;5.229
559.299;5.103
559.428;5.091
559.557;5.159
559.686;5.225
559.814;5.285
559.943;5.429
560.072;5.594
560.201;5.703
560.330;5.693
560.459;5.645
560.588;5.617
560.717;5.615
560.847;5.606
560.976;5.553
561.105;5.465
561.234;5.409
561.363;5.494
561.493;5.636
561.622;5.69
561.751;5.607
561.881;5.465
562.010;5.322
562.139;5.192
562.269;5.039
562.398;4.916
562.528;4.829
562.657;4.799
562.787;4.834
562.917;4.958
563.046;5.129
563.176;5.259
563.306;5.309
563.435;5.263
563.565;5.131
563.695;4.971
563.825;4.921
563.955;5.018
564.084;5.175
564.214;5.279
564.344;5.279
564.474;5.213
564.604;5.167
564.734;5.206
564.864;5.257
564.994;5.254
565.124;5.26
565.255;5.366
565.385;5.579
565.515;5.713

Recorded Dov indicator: 11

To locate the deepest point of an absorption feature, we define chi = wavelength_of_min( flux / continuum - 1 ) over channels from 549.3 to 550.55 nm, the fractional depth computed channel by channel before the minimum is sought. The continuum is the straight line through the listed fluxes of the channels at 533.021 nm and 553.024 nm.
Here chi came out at 549.723 nm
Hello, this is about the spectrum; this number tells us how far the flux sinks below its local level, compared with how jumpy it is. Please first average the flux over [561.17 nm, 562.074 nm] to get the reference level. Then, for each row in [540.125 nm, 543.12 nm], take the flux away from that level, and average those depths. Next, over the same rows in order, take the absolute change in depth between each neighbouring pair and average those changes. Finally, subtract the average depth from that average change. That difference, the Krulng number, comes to -0.67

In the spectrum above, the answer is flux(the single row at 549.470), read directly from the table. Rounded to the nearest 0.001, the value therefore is 4.594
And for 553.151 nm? 5.284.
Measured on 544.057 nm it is 4.495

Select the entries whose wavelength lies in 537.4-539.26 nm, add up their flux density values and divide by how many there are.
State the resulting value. 4.97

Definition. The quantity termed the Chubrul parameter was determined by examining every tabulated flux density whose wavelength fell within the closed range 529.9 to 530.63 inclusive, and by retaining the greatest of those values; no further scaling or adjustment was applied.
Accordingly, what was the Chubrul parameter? 4.672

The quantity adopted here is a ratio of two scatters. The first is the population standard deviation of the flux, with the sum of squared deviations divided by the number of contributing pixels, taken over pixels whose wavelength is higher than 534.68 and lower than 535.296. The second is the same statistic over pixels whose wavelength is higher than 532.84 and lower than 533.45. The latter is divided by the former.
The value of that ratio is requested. 1.5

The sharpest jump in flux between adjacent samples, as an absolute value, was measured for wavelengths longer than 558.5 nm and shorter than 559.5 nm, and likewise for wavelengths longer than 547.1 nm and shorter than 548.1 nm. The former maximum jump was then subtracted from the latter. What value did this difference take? 0.13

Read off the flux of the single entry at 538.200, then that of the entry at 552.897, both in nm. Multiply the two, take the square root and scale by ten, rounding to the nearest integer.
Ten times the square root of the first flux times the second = 51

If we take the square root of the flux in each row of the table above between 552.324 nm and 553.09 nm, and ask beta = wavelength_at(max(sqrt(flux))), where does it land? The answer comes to 552.897 nm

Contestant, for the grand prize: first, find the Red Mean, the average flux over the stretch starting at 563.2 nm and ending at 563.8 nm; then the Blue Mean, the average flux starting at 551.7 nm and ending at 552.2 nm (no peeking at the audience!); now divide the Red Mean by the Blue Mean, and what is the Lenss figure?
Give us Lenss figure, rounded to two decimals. 1.09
